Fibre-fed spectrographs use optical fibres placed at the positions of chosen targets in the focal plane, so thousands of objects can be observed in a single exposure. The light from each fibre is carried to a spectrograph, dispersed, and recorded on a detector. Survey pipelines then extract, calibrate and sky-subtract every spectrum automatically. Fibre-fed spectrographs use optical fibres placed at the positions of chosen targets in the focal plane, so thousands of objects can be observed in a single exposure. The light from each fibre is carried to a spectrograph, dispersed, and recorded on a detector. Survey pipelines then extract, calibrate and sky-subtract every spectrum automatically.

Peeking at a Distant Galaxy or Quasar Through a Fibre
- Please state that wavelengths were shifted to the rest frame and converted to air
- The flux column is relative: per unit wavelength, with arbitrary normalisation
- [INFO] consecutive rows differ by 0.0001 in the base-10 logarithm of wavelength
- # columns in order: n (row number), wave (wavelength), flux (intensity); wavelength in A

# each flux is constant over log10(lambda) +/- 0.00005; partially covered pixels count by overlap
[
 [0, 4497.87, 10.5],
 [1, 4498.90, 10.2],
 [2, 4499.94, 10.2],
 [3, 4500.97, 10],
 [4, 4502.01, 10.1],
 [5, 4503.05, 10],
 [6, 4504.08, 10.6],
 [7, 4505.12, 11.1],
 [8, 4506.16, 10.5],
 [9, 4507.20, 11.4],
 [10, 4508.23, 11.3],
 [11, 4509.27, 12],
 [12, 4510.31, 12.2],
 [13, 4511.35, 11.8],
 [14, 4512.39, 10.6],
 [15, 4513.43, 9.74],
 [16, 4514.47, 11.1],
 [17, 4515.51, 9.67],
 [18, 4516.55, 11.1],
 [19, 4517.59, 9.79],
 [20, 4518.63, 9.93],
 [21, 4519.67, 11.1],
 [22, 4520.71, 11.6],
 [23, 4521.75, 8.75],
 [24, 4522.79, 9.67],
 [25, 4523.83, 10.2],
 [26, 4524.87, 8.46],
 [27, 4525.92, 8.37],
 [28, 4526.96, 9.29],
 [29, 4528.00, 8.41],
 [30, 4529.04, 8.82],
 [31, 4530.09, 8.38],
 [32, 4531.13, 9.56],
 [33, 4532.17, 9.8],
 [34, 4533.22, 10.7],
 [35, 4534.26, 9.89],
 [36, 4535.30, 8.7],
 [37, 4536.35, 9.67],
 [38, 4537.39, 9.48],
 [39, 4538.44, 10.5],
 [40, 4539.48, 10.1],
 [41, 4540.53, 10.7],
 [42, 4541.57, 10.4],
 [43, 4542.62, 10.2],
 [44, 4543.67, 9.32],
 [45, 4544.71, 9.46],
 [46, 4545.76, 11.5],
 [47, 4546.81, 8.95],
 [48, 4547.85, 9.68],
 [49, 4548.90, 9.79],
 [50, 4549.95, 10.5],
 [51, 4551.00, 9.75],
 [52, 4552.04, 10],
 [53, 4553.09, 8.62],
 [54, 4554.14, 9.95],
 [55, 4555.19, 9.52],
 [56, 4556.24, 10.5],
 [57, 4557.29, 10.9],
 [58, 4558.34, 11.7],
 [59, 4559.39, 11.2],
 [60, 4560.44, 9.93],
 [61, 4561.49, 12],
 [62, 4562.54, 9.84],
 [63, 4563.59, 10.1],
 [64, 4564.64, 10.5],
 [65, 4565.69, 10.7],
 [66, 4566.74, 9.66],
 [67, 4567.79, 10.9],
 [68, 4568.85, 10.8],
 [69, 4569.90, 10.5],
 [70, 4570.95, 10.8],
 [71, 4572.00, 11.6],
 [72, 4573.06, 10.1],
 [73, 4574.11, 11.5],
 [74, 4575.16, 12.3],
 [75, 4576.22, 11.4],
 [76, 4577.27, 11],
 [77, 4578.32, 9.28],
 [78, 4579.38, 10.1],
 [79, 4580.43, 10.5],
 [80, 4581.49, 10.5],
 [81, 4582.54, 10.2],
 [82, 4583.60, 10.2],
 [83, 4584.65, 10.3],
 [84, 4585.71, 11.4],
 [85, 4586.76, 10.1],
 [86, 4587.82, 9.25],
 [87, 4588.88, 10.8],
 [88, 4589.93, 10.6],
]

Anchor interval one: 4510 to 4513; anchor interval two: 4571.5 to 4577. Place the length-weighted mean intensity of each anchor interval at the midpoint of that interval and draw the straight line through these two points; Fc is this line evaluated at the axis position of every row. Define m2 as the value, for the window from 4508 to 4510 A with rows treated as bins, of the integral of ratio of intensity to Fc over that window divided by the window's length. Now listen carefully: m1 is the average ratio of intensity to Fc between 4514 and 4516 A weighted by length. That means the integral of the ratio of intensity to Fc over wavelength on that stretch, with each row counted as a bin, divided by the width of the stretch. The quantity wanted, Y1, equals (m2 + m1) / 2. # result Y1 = 0.968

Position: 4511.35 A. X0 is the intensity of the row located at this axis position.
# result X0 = 11.8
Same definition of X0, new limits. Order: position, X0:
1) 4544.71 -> 9.46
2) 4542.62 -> 10.2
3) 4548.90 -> 9.79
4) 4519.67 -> 11.1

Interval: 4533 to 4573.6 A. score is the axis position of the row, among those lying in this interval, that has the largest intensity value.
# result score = 4561.49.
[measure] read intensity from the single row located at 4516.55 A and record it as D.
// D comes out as 11.1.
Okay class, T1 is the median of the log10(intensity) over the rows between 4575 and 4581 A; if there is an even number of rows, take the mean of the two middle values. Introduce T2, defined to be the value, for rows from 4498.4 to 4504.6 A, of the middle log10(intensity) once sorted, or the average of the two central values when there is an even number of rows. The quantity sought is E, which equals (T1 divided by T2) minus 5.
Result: -3.98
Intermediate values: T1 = 1.03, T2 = 1.01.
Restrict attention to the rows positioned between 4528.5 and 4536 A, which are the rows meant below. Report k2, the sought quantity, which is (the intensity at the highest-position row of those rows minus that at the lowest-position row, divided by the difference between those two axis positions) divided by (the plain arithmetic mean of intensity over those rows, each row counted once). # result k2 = -0.002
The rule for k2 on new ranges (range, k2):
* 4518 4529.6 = -0.011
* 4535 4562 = 0.012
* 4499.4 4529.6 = -0.005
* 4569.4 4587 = -0.002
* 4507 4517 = -0.003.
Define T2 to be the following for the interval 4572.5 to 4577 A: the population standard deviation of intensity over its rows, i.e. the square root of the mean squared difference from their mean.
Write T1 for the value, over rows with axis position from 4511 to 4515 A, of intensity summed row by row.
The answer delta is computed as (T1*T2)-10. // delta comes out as 24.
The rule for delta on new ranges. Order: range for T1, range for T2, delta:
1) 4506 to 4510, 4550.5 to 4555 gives 15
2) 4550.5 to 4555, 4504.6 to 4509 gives 3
